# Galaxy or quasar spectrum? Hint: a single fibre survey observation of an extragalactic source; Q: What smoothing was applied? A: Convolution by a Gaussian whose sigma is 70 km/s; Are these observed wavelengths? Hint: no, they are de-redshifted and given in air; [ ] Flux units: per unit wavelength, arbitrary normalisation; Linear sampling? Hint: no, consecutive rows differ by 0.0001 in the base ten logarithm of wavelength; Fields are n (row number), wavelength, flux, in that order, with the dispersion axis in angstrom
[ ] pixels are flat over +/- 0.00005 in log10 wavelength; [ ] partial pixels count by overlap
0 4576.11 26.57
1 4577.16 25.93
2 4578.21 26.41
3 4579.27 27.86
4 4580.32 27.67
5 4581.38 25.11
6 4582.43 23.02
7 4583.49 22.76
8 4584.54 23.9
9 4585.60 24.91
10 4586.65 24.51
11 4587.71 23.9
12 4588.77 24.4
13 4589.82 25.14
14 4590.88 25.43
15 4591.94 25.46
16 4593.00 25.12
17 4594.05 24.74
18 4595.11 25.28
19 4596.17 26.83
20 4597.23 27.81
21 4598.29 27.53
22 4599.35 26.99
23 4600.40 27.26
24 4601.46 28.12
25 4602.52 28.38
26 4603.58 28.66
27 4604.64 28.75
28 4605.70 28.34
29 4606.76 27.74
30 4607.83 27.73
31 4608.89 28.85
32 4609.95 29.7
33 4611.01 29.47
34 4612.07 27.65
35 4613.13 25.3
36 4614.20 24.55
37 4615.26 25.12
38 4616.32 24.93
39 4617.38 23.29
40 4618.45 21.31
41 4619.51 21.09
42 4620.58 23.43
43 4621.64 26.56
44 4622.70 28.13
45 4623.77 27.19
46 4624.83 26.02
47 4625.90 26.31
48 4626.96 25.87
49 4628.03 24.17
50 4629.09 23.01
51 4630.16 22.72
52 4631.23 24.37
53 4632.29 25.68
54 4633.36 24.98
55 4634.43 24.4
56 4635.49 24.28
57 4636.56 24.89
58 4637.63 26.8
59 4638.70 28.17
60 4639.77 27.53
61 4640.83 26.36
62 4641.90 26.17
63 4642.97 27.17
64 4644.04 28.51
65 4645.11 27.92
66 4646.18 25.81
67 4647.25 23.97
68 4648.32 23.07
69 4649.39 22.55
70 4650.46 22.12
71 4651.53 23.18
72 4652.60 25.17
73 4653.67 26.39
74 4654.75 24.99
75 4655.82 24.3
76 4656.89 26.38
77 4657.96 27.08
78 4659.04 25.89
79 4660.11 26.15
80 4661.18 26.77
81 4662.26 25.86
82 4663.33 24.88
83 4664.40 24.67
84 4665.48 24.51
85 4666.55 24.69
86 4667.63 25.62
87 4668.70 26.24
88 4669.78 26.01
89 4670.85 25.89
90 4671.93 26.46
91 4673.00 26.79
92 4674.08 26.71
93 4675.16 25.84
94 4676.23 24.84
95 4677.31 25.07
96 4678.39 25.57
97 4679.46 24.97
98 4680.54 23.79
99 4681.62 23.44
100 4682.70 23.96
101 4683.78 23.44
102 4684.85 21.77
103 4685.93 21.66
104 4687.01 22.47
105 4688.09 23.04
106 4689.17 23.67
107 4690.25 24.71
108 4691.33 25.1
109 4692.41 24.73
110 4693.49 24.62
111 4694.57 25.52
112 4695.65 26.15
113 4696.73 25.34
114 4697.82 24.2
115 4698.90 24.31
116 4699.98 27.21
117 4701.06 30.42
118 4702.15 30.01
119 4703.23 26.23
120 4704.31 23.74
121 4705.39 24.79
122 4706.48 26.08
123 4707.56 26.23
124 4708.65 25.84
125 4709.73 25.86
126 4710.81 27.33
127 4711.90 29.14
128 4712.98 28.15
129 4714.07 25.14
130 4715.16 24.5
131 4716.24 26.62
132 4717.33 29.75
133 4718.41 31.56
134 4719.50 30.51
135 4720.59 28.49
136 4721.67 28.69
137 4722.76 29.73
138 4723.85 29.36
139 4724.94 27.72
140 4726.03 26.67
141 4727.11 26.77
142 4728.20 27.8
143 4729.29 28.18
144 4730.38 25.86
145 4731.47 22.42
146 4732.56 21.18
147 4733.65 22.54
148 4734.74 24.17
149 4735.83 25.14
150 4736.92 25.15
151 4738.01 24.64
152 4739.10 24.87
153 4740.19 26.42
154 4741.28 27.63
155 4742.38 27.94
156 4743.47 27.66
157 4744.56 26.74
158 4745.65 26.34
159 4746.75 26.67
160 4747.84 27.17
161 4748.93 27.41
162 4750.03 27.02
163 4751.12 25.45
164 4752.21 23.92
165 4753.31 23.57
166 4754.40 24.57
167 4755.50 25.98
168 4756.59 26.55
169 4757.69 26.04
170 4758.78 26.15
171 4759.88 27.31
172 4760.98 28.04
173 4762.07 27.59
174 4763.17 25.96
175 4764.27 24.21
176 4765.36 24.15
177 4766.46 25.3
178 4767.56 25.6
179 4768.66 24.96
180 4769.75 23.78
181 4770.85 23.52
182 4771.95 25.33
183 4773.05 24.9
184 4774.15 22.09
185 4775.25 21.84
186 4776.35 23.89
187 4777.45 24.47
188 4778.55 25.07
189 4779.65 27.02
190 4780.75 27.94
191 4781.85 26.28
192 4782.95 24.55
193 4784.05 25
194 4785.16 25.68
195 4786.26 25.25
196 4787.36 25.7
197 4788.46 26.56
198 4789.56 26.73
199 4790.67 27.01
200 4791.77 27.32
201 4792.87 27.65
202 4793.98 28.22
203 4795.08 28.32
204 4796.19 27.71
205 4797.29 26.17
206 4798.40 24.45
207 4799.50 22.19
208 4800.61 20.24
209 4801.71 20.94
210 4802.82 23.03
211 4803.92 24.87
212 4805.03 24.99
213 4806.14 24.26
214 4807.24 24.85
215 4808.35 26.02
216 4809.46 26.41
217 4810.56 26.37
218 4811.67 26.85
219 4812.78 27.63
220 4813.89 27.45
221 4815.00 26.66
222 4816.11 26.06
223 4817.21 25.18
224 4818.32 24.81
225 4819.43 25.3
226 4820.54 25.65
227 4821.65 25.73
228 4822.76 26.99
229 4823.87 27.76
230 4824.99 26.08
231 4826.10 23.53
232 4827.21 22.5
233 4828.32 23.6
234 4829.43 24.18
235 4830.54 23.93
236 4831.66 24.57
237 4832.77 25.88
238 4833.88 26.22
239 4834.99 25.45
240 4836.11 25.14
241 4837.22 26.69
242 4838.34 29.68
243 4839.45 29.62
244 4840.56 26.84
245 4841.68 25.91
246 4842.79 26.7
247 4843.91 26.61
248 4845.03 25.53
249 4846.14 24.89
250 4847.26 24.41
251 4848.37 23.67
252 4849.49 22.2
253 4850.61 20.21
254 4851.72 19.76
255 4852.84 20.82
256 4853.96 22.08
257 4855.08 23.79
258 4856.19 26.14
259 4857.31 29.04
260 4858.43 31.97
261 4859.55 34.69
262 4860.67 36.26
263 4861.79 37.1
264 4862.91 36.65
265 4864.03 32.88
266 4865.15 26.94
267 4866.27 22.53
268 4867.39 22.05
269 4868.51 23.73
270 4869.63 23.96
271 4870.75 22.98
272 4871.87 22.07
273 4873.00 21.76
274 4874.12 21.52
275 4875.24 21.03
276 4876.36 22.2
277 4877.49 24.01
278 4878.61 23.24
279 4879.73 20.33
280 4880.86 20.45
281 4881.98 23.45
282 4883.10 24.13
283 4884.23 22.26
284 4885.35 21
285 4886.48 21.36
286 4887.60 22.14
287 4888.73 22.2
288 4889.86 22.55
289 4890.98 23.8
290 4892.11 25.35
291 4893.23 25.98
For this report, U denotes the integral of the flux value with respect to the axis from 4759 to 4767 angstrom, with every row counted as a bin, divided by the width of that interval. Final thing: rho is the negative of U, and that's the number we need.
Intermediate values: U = 26.1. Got -26.1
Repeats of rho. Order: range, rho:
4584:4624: -26.1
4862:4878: -24.9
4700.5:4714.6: -26.8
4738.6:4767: -26.2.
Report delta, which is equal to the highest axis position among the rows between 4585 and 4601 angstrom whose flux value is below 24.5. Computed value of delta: 4588.77 angstrom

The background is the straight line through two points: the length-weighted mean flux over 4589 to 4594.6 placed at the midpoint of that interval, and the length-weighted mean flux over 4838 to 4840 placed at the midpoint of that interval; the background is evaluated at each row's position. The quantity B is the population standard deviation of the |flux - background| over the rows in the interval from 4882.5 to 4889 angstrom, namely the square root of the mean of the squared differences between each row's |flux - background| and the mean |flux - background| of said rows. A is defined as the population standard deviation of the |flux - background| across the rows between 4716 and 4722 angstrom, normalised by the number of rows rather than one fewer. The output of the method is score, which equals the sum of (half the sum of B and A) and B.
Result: 2.1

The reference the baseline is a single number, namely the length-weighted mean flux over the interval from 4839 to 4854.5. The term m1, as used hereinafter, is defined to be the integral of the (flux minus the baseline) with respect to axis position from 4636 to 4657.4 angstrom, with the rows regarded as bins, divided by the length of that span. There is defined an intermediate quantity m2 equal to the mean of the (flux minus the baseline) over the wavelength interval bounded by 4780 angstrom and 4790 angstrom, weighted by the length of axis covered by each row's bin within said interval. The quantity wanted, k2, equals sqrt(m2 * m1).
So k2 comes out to 1.57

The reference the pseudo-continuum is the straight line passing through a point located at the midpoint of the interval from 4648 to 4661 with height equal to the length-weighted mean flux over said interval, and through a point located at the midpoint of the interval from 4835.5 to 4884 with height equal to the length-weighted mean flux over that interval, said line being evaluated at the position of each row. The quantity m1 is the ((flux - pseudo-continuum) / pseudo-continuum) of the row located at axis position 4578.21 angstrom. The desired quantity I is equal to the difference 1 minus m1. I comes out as 0.93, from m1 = 0.072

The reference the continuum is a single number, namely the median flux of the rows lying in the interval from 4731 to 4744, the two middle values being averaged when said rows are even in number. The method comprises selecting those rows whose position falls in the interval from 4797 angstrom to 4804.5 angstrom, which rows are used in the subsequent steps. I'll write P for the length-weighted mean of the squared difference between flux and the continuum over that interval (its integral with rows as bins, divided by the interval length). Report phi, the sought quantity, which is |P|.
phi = 7.7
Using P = 7.7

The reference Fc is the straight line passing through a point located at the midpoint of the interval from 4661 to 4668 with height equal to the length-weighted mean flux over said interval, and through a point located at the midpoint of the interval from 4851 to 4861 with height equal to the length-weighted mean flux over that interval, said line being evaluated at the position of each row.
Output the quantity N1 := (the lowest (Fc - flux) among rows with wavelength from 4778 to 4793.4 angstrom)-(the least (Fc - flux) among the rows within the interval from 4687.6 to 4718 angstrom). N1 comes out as 3.2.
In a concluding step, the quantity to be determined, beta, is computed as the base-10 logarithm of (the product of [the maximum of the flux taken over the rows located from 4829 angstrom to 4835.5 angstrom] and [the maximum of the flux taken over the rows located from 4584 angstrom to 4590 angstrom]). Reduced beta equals 2.819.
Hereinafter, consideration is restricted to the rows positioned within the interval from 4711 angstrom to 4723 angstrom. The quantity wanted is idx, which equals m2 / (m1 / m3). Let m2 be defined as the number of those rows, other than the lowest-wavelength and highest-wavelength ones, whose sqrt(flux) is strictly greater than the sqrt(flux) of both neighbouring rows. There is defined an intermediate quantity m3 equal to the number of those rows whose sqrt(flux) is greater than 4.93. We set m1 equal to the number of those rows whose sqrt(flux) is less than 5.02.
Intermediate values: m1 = 2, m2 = 1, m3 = 11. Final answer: 5.5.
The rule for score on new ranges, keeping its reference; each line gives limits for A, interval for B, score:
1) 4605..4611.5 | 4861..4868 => 3.6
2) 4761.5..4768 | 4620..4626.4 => 1.8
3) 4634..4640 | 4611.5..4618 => 1.4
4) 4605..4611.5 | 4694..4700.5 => 1.9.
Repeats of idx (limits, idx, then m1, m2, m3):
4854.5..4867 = 4.5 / 2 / 1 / 9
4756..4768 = 4.5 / 2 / 1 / 9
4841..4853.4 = 0.9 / 7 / 1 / 6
